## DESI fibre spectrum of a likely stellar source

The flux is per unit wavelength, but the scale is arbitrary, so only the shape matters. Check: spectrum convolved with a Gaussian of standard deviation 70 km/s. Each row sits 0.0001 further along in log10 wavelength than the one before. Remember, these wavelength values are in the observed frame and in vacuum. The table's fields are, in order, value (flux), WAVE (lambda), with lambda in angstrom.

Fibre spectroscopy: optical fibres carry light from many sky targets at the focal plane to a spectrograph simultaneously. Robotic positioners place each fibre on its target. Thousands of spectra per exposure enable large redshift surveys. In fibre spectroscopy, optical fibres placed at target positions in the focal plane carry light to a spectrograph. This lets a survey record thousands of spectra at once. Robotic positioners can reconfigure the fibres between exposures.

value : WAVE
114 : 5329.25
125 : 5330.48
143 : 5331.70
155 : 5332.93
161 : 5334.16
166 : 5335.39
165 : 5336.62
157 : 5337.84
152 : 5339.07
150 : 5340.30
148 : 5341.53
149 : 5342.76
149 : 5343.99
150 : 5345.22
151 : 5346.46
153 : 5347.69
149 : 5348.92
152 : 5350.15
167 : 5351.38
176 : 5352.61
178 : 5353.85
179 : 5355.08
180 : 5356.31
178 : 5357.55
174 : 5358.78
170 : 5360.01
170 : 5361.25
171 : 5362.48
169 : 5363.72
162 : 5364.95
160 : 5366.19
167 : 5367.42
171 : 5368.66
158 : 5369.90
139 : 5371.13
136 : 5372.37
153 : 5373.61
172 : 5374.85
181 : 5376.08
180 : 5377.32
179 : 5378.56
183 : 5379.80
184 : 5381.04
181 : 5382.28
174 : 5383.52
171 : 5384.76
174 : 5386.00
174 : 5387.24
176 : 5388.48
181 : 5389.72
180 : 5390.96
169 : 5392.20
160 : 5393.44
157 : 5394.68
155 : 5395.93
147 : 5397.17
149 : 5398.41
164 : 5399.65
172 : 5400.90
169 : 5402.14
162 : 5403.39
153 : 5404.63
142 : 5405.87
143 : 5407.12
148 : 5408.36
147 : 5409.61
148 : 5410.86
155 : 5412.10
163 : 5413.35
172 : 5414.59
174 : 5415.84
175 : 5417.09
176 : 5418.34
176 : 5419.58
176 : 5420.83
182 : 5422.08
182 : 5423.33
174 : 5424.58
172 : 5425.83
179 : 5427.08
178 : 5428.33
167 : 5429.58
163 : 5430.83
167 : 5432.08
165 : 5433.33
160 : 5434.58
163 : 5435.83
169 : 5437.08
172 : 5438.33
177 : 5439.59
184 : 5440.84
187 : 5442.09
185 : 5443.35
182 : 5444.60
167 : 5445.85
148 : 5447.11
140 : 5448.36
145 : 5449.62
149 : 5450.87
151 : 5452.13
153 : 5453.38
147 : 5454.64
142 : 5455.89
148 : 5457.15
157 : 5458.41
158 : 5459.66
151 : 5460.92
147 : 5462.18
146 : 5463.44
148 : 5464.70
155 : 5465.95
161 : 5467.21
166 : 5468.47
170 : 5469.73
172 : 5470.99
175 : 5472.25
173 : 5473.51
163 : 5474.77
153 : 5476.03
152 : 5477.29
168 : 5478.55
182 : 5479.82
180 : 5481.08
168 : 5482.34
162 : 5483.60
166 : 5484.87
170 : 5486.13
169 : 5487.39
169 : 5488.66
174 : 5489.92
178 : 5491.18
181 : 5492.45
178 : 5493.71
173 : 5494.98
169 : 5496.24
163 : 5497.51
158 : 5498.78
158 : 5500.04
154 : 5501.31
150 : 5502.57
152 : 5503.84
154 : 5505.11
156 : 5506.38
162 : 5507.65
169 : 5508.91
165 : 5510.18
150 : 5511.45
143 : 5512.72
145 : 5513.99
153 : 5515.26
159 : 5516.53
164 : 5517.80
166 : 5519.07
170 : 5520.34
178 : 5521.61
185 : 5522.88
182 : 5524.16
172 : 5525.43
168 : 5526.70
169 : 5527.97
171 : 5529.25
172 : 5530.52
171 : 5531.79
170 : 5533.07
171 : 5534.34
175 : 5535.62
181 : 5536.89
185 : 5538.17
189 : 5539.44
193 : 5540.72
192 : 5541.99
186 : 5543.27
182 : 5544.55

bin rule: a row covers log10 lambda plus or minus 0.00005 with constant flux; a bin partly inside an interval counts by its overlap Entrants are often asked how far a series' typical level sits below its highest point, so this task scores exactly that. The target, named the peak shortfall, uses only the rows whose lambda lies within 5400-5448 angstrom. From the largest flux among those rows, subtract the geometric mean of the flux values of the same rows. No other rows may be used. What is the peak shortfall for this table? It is 20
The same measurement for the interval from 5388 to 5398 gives 16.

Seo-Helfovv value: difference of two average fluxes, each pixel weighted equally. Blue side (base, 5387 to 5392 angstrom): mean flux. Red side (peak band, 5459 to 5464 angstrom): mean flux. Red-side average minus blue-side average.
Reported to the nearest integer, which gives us -27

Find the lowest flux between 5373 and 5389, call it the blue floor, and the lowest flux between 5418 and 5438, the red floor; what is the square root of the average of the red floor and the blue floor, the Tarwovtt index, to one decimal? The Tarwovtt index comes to 12.5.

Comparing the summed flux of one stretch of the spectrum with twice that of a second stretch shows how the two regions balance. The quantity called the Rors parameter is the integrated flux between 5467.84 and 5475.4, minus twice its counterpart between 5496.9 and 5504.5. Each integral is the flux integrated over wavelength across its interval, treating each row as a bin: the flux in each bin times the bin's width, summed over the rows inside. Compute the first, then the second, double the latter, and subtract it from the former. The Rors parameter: -1085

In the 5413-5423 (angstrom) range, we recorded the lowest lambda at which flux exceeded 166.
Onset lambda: 5414.59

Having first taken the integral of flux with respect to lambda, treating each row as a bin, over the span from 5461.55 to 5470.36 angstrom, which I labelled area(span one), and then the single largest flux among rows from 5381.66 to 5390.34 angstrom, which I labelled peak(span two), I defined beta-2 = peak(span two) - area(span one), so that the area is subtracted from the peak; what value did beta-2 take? -1195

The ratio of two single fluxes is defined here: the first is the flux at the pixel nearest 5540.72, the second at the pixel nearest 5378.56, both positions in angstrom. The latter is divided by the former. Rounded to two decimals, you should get 0.93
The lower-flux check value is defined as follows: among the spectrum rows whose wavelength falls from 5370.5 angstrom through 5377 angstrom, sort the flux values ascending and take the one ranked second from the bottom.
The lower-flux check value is 139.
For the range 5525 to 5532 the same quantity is 169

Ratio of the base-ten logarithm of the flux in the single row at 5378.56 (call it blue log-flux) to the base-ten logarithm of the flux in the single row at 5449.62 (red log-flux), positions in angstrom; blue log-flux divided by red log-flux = 1.04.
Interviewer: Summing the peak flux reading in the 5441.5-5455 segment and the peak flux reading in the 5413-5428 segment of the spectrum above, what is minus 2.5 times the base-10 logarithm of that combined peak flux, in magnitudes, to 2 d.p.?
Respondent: -6.42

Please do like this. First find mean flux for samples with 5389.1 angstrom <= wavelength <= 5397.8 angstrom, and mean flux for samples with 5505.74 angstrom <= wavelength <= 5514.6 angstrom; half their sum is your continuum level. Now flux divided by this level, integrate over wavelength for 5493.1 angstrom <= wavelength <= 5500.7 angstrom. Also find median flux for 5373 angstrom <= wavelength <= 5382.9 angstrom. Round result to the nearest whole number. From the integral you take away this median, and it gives -173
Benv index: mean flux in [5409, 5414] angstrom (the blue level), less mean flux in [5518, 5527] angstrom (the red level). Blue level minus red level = -21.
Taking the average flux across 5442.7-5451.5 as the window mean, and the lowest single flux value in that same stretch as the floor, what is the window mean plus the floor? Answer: 299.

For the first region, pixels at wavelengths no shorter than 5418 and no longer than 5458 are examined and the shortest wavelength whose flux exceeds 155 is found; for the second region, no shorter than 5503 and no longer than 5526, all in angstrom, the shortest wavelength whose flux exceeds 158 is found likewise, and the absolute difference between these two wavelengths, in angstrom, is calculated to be 89.3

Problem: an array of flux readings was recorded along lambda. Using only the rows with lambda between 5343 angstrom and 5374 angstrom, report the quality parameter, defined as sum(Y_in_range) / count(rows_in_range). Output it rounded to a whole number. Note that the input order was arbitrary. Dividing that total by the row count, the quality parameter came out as 162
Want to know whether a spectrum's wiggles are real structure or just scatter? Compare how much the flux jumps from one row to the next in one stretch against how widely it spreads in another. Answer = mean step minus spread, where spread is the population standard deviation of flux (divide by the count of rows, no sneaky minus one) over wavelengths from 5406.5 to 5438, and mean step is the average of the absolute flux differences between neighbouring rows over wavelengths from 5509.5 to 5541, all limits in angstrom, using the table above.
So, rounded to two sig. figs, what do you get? -6.6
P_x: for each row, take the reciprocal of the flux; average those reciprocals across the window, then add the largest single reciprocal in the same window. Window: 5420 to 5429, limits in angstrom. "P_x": 0.0114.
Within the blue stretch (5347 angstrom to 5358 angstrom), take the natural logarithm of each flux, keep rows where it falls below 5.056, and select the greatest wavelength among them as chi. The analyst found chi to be 5350.15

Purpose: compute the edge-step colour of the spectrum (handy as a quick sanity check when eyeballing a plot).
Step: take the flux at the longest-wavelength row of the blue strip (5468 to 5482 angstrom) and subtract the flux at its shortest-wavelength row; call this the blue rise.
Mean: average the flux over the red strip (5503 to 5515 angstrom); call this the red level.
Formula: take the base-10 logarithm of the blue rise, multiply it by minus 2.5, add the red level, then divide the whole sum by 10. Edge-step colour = 15.2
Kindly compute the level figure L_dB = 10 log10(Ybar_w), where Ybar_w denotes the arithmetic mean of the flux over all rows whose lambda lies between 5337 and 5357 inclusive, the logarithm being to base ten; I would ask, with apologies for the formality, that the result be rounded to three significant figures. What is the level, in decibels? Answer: 22.0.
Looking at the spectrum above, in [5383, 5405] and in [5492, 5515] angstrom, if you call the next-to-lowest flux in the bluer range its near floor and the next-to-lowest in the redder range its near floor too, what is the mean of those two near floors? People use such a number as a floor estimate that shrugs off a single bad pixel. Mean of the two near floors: 147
